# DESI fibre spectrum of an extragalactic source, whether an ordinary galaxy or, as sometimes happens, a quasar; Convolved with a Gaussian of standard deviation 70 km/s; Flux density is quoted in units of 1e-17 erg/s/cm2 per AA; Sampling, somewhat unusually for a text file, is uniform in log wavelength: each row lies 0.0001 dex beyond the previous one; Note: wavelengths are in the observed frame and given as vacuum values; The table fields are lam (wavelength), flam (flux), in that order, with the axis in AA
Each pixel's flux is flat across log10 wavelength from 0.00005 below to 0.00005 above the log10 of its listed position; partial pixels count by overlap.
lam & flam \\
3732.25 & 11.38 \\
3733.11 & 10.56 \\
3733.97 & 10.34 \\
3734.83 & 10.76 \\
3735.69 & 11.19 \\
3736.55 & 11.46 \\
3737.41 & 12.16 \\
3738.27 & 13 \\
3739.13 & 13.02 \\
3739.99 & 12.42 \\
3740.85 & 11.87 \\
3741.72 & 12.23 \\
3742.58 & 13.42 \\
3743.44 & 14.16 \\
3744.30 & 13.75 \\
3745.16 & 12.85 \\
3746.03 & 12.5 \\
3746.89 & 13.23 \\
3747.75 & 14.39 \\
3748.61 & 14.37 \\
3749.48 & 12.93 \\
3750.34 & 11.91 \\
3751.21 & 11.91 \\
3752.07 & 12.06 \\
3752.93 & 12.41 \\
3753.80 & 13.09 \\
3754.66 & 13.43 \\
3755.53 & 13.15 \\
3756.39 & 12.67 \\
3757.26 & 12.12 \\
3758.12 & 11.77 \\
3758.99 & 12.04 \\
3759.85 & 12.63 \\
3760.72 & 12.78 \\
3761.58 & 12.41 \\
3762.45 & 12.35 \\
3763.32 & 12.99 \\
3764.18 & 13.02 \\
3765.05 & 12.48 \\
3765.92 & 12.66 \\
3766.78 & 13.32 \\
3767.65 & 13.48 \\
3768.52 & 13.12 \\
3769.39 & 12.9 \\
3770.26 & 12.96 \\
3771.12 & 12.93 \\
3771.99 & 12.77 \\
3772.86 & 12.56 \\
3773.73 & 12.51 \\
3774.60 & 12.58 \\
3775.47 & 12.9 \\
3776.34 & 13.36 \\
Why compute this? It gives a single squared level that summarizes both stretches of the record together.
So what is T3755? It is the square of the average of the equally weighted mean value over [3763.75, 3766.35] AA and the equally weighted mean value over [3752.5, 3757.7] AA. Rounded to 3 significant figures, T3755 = 163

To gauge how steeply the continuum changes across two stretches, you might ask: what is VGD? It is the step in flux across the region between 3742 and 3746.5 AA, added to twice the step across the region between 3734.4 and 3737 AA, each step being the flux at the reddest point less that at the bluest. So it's 0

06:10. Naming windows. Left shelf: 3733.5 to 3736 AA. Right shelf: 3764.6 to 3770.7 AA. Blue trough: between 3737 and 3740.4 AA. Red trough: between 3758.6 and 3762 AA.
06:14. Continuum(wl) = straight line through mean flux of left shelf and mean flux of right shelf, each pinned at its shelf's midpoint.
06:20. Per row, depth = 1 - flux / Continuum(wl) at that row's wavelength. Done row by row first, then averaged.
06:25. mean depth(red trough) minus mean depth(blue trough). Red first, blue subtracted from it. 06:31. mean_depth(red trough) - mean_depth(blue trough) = 0.15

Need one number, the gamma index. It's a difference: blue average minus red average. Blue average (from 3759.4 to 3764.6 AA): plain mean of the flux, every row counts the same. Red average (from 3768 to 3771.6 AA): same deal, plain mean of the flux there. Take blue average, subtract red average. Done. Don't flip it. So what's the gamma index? -0.3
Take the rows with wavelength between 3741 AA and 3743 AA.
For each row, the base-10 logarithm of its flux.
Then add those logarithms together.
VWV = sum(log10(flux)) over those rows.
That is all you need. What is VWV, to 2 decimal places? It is 2.22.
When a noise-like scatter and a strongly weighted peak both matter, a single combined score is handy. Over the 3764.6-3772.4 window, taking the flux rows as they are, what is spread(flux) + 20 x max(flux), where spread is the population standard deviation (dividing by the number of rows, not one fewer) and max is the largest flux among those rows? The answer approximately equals 270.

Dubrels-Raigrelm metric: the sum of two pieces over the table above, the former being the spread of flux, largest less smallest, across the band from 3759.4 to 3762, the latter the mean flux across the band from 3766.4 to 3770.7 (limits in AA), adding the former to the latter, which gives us 13.5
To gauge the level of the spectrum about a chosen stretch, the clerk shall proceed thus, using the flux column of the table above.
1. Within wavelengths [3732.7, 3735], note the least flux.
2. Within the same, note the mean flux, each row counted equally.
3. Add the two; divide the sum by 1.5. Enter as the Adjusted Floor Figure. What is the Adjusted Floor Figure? 13.9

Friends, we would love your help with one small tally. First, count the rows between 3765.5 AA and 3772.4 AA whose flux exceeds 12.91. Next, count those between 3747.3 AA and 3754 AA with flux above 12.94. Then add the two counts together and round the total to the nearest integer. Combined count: 8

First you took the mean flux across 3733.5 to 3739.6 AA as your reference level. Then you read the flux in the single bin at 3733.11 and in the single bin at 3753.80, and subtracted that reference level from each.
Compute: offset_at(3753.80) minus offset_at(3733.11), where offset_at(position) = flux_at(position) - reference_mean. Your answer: 2.5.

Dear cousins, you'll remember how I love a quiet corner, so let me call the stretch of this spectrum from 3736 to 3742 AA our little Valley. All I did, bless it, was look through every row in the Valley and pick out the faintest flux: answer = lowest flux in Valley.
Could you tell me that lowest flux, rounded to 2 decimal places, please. 11.46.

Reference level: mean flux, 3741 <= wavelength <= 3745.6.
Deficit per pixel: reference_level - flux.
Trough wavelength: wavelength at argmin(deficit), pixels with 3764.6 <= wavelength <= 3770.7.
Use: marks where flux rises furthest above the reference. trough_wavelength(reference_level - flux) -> 3767.65 AA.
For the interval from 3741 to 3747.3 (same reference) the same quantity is 3743.44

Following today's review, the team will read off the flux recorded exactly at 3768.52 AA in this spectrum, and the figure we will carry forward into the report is 13.12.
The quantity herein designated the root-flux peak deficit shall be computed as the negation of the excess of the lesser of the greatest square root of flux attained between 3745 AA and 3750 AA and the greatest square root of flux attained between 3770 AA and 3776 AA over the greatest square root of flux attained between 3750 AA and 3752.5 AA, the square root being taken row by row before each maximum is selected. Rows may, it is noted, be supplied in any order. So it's -0.13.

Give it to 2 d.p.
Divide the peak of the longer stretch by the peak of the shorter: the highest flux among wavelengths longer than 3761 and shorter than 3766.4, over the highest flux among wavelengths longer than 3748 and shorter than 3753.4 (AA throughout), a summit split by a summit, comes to 0.91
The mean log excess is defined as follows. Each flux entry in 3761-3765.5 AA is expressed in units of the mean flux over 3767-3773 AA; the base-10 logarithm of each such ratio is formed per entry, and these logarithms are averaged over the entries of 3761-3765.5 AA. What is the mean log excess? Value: -0.011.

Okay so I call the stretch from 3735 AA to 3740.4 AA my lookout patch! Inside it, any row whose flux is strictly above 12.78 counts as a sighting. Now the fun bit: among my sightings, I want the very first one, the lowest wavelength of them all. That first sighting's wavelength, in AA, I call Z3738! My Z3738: 3738.27 AA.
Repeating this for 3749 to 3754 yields 3749.48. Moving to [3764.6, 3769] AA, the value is 3766.78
